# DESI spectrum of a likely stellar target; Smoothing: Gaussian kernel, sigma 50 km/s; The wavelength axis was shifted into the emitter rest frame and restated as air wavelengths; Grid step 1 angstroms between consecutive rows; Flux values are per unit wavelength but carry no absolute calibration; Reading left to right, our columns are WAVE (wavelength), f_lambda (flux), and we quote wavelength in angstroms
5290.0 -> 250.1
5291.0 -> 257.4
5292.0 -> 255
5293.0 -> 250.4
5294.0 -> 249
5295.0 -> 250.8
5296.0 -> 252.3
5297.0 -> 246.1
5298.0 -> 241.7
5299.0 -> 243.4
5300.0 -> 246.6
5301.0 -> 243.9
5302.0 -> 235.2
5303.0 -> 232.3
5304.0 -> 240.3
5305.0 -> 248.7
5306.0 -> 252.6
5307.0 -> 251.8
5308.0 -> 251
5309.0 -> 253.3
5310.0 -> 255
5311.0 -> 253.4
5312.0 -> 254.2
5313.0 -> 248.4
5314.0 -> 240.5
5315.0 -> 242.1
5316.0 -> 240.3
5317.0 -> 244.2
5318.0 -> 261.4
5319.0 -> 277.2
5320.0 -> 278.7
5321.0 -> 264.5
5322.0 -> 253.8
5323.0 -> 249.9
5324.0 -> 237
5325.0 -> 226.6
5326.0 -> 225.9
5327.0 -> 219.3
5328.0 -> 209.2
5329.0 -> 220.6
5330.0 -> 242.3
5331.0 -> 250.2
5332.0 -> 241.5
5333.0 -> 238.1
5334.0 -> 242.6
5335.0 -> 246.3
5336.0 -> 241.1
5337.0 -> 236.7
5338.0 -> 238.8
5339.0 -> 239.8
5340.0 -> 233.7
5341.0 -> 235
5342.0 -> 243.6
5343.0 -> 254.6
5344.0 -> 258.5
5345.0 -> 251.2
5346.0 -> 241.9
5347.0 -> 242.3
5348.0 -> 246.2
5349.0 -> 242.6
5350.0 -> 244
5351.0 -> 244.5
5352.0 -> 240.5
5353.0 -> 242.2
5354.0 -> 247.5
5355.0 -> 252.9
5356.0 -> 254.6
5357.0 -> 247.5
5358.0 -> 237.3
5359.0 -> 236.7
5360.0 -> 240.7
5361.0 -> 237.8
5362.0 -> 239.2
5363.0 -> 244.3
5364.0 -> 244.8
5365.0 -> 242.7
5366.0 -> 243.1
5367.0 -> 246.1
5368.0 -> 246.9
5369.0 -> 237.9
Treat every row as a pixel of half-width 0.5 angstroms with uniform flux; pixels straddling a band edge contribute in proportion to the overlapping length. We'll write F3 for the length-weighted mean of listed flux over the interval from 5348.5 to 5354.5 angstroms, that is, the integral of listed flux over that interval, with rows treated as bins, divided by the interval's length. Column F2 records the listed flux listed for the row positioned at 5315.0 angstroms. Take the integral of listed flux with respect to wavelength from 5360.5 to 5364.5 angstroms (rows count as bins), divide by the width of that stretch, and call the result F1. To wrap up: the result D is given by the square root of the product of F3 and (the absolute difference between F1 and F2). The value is 12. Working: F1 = 241.5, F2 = 242.1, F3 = 244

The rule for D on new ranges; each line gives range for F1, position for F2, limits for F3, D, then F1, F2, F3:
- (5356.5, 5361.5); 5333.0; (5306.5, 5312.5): 22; 240.0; 238.1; 253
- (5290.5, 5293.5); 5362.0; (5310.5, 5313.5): 62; 254.3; 239.2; 252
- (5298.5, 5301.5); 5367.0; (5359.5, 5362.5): 19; 244.6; 246.1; 239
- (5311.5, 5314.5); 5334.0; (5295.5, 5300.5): 35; 247.7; 242.6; 246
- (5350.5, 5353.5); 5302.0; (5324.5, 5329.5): 40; 242.4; 235.2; 220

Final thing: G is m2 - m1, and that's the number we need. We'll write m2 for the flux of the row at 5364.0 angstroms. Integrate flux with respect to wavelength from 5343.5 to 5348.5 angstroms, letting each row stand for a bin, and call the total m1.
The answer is -995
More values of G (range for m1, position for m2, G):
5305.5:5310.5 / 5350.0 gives -1020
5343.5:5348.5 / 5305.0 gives -991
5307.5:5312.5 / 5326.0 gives -1041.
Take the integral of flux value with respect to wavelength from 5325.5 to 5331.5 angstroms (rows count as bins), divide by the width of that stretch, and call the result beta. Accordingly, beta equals 228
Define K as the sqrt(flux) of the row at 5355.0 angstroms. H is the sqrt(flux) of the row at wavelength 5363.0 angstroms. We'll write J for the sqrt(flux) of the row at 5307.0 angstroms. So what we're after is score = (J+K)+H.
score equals 47.4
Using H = 15.6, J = 15.9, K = 15.9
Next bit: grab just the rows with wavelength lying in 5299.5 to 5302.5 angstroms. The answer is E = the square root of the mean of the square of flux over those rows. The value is 242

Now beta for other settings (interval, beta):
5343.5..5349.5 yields 247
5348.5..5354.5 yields 244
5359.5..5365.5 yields 242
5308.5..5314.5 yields 251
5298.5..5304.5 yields 240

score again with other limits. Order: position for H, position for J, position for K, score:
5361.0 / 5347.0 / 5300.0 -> 46.7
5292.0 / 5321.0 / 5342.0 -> 47.8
